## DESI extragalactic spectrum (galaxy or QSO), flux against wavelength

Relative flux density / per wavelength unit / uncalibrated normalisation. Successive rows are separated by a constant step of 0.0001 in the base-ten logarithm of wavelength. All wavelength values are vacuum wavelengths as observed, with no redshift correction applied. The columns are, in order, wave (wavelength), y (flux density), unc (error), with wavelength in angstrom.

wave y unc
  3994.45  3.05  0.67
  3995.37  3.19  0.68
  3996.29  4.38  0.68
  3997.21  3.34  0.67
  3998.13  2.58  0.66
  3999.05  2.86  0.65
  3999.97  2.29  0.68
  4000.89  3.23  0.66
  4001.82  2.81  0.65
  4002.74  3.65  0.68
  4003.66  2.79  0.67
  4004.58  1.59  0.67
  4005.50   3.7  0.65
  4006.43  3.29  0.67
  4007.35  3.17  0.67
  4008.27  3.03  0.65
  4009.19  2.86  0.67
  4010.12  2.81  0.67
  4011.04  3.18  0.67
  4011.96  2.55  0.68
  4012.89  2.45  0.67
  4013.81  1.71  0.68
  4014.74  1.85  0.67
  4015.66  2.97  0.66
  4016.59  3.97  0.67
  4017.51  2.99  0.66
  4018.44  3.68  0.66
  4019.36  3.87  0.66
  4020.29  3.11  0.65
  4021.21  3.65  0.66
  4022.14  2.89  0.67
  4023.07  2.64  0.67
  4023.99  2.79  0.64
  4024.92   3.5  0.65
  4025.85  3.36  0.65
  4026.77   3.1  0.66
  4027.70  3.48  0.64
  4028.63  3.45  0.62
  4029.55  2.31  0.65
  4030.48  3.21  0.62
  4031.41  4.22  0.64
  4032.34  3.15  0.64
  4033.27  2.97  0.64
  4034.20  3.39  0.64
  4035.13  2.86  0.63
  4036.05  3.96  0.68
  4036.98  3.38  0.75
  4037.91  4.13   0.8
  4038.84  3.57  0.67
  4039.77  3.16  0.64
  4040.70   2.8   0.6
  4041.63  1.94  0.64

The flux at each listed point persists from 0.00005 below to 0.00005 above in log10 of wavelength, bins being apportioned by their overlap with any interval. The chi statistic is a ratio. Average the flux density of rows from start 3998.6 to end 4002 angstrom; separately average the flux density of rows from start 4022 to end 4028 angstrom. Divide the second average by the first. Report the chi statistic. 1.11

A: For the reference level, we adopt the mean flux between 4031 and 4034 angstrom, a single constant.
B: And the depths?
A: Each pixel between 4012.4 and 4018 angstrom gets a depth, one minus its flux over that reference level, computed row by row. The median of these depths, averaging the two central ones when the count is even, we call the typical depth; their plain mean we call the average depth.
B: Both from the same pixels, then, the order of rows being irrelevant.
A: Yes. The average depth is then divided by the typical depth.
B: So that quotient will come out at 1.07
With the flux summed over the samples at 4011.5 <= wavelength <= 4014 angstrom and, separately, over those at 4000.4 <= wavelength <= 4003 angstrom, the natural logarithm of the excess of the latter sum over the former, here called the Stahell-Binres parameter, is 1.1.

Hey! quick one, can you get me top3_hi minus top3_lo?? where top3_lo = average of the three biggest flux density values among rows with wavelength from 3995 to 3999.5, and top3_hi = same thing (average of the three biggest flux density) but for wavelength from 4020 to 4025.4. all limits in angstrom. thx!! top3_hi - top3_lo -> -0.22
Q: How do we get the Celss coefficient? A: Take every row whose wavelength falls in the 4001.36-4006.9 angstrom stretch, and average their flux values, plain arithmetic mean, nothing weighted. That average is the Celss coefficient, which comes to 3.0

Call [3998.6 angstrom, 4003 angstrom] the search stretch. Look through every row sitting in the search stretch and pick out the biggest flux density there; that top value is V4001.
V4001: 3.65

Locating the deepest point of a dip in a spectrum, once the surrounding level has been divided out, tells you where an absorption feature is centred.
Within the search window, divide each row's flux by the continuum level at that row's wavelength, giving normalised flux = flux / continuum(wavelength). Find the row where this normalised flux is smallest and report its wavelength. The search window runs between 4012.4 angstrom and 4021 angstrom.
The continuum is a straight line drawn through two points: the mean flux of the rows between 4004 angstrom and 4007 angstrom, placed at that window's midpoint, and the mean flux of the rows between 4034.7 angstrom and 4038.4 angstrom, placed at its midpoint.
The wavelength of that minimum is 4013.81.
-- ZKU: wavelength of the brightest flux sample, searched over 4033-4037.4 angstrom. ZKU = 4036.05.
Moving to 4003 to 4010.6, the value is 4005.50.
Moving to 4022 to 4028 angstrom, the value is 4024.92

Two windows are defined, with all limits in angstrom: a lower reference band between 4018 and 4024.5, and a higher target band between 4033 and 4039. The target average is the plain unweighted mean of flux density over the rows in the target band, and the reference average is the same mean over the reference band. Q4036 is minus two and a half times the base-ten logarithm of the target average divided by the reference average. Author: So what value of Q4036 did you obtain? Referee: -0.08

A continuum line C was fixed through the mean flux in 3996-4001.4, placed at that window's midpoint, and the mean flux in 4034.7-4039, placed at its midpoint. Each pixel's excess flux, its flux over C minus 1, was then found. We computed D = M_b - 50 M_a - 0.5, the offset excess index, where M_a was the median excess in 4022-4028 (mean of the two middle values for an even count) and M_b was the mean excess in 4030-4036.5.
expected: 4.6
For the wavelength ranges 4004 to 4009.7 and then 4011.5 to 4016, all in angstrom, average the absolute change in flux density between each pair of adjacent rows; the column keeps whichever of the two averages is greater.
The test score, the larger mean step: 0.59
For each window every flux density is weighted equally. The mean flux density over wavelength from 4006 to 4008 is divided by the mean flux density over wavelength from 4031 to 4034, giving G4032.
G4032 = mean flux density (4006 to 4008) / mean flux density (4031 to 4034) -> 0.94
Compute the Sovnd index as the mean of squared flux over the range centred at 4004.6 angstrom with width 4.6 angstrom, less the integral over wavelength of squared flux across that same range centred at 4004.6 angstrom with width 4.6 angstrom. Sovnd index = -35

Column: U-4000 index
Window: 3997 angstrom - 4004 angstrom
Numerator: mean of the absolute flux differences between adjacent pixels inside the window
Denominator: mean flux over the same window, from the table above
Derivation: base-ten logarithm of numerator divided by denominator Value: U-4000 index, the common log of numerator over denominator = -0.64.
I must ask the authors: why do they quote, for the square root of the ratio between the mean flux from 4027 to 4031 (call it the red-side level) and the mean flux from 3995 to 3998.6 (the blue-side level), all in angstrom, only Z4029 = 0.96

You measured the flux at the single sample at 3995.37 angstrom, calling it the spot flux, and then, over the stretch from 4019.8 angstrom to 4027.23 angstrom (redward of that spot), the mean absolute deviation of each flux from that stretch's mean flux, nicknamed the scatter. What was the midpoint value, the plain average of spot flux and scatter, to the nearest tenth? 1.7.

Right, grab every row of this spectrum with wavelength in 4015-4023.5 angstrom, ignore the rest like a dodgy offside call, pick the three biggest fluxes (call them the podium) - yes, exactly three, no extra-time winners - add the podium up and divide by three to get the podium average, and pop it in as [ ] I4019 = 3.84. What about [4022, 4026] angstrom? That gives 3.25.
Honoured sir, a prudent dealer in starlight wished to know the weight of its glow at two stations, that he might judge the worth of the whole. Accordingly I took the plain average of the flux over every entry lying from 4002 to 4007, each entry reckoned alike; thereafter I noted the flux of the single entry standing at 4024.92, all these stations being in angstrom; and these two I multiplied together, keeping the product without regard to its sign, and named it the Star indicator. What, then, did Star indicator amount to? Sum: 10.5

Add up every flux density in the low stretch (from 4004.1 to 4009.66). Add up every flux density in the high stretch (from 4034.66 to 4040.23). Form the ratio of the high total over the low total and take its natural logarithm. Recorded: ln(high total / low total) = 0.18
